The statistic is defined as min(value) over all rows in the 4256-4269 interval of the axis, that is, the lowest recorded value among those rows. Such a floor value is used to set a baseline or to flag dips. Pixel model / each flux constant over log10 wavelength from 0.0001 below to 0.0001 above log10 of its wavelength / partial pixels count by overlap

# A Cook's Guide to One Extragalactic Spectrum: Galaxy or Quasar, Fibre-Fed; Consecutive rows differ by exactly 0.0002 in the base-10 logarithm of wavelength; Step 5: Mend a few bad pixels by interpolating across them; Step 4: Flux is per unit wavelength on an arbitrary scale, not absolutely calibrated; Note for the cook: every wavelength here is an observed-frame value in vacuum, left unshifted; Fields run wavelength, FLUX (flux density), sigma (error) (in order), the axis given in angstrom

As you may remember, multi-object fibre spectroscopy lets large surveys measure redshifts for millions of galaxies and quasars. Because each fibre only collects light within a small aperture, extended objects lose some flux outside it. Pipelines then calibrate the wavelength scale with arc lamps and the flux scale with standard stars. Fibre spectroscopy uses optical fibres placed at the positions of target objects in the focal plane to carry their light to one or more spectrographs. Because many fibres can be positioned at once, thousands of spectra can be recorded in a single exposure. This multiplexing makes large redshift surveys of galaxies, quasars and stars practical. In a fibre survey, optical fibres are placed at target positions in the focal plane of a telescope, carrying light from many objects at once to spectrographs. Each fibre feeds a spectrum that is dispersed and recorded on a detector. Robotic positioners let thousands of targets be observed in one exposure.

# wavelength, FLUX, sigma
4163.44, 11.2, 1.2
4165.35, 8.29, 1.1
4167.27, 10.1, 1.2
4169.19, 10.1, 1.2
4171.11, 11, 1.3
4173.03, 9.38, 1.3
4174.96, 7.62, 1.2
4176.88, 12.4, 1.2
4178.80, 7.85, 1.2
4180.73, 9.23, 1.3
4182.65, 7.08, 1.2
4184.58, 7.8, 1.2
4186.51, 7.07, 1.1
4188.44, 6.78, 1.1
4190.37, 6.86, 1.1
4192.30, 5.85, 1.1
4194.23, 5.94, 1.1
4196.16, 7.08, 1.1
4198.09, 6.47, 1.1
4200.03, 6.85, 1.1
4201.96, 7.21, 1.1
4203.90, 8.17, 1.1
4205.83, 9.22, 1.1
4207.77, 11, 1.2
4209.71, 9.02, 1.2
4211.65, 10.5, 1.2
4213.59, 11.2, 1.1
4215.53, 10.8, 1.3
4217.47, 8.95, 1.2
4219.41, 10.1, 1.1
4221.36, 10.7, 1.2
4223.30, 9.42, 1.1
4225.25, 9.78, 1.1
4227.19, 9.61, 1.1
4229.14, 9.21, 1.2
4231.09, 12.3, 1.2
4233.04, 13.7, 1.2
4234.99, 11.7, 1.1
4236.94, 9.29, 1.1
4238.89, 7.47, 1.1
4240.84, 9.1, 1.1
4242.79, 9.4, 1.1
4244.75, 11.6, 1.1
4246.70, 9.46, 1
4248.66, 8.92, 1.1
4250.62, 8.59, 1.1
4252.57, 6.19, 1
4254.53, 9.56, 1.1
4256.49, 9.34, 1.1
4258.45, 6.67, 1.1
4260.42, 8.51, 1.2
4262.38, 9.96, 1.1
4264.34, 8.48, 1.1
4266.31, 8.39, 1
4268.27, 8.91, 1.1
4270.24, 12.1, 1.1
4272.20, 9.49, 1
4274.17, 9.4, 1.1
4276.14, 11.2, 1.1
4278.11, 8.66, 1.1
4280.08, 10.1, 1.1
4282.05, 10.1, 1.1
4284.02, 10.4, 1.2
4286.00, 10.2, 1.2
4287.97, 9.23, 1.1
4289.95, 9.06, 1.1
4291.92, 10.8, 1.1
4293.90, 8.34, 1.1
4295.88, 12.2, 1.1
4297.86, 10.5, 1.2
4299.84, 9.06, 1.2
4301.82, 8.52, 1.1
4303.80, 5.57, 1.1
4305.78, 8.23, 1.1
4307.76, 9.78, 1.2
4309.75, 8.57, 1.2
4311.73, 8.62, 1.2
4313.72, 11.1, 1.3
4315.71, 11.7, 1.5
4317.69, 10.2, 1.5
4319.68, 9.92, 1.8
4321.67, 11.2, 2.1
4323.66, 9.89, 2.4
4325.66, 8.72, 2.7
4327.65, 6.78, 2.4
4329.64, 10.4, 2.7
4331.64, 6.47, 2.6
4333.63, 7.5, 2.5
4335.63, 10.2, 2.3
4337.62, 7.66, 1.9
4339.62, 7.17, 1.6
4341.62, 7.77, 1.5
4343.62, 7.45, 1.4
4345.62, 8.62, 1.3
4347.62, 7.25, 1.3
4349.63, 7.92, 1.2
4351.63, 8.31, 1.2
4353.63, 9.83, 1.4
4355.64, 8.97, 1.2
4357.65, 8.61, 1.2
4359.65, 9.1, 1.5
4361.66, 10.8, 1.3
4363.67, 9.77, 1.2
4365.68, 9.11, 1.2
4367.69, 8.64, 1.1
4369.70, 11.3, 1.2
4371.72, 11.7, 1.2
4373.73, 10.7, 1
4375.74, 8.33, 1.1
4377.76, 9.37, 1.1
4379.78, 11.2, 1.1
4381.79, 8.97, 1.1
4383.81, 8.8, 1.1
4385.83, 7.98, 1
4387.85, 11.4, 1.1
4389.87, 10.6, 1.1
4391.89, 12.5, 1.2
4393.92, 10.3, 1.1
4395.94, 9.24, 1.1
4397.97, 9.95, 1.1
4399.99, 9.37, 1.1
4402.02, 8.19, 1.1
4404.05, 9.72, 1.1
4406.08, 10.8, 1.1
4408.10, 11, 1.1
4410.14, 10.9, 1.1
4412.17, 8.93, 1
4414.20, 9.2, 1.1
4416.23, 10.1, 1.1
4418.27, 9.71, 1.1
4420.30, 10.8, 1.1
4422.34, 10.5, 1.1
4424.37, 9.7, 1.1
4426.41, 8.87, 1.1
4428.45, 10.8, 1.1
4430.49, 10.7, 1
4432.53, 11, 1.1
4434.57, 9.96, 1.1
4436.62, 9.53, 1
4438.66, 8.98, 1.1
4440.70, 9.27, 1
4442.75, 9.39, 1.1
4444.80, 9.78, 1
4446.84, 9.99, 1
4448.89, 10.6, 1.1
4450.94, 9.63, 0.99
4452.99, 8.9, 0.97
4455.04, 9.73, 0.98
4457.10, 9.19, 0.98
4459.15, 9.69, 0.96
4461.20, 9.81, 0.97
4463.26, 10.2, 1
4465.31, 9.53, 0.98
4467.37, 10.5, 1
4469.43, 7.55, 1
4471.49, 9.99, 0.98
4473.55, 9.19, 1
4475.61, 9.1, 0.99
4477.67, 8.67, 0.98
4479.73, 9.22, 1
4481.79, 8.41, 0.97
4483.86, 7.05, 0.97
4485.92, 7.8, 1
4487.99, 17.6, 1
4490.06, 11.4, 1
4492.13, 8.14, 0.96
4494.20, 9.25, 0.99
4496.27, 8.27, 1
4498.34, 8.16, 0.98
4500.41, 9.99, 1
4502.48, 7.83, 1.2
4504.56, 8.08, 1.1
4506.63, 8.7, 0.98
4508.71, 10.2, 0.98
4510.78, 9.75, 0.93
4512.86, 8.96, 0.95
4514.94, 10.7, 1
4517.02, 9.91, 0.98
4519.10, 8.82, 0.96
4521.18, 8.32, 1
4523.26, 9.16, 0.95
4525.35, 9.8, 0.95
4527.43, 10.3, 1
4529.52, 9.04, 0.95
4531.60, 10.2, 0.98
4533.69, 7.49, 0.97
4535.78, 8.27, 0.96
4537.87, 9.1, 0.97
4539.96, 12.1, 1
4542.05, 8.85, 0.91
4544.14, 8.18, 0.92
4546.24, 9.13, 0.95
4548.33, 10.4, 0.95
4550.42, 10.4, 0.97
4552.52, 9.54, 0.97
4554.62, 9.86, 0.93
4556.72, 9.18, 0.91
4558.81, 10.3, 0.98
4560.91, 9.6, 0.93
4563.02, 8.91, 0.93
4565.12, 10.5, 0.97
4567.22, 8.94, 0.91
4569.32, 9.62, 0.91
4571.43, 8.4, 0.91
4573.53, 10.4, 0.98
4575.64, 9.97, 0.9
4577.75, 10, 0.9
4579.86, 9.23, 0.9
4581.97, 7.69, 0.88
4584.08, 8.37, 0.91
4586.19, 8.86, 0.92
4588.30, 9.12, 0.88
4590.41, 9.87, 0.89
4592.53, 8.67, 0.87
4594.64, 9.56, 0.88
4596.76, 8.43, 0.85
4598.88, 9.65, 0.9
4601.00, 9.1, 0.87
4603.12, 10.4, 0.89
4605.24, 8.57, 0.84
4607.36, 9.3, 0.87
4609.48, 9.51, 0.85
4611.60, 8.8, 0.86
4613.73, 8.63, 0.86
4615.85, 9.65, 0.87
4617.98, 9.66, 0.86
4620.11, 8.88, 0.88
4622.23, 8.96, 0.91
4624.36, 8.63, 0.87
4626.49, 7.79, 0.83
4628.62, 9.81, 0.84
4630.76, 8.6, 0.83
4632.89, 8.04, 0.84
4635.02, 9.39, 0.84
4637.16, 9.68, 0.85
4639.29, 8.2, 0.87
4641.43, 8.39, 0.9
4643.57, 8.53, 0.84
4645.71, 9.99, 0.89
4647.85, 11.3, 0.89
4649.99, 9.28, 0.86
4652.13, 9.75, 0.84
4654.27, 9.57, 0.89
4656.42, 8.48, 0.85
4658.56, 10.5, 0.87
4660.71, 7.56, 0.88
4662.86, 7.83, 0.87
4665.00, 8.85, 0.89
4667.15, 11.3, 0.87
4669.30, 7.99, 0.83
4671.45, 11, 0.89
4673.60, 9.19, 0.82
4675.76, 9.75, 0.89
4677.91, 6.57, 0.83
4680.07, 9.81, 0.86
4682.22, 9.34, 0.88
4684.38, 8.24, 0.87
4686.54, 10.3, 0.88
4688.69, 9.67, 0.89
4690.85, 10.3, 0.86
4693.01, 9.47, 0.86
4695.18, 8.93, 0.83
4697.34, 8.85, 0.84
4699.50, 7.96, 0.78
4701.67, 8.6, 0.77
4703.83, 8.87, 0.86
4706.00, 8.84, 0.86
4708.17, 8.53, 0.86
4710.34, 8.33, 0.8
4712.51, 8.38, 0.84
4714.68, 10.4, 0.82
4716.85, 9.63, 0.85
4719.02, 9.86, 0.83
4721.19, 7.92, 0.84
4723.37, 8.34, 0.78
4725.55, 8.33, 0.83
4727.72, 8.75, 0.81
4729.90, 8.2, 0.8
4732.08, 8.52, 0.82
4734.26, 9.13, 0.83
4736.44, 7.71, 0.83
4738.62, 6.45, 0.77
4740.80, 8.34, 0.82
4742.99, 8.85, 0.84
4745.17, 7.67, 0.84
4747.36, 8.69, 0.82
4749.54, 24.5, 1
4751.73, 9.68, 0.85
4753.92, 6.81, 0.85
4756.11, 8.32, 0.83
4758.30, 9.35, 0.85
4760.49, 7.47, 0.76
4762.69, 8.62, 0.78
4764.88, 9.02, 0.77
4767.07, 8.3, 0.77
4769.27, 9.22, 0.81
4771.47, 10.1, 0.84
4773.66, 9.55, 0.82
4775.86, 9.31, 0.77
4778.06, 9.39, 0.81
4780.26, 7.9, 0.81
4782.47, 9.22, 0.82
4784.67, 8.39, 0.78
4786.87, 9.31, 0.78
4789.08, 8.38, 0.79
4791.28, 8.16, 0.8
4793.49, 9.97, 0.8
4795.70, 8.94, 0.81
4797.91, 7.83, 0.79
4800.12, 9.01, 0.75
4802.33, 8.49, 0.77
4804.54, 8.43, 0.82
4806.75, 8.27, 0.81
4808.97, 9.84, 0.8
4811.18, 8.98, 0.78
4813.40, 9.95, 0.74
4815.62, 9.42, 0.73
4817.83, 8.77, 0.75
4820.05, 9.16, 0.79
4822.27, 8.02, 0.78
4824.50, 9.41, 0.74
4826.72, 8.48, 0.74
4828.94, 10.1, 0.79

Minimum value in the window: 6.67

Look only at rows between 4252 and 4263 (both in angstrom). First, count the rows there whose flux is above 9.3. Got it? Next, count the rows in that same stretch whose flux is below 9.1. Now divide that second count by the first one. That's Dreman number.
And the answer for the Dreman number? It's 1.0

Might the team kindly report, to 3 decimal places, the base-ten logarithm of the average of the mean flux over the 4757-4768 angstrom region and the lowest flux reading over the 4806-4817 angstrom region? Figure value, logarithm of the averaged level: 0.925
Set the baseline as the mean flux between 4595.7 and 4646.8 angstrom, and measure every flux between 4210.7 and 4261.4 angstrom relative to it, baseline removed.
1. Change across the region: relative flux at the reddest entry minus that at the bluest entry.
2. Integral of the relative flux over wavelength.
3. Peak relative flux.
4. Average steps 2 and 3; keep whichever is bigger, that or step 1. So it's 19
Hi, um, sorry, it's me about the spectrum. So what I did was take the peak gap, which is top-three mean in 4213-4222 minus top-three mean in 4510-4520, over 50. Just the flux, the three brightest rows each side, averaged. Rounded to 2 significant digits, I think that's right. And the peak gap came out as 0.016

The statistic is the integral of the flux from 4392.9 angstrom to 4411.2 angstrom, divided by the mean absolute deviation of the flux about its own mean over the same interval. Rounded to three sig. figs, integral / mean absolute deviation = 252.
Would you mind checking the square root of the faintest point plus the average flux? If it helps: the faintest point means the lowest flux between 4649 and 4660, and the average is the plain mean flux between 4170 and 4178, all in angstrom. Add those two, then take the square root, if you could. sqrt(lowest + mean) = 4.31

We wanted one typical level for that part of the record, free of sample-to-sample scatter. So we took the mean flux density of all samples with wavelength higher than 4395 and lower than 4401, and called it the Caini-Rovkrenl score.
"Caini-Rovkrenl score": 9.5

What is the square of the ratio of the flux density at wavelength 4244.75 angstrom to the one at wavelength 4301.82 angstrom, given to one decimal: 1.9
